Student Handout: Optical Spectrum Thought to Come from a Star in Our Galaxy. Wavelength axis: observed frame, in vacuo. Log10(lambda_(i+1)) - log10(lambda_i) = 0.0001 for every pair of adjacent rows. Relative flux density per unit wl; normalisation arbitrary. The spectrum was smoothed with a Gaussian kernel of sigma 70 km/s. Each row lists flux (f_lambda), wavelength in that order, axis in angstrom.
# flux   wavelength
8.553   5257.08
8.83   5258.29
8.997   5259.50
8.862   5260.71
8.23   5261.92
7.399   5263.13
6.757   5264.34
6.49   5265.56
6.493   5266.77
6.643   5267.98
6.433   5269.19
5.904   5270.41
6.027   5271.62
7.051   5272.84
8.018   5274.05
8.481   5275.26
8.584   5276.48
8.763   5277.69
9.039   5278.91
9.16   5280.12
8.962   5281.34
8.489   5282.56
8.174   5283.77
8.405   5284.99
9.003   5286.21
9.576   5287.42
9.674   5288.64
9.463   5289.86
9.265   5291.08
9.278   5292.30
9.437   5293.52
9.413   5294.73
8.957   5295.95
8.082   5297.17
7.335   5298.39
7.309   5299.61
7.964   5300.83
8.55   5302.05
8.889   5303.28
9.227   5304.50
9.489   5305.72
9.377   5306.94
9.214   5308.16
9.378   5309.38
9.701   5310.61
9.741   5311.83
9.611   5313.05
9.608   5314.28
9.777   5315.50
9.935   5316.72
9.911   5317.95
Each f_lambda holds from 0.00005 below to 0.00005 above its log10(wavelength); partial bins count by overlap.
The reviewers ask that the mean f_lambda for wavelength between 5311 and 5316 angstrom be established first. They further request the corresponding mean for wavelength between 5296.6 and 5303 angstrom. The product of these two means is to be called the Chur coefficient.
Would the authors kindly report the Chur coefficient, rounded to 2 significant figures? 76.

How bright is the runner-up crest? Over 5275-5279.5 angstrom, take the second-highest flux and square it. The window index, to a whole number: 77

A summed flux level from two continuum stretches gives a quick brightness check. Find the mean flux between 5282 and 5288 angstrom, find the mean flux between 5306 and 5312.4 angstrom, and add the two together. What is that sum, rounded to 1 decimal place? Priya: 18.2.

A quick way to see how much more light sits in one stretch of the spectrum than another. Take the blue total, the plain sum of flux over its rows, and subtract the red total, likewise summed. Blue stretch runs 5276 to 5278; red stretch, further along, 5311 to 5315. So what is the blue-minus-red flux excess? -12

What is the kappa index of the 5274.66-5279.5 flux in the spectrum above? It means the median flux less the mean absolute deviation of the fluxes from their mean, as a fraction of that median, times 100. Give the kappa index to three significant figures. 97.9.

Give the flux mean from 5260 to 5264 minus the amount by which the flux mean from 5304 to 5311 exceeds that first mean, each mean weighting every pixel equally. 7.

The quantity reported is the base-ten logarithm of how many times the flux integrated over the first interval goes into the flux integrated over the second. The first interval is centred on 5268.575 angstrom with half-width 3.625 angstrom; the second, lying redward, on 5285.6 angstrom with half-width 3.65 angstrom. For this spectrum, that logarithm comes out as 0.15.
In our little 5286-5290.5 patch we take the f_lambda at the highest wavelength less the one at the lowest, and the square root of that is 0.68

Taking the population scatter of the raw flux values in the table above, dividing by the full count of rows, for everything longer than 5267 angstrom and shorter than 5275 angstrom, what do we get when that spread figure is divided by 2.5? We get 0.28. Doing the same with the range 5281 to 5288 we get 0.19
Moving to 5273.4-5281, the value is 0.15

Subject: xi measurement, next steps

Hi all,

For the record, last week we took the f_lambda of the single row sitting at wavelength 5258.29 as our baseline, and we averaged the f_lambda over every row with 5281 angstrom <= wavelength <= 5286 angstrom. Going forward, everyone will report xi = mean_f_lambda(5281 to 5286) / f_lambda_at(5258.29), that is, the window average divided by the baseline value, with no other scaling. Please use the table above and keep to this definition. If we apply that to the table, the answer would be 0.96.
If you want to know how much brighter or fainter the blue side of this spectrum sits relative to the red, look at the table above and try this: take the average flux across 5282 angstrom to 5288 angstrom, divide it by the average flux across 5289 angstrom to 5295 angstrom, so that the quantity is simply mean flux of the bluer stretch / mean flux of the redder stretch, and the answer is 0.93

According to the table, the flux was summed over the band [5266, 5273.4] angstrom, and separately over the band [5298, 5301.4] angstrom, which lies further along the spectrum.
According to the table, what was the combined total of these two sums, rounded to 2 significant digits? 61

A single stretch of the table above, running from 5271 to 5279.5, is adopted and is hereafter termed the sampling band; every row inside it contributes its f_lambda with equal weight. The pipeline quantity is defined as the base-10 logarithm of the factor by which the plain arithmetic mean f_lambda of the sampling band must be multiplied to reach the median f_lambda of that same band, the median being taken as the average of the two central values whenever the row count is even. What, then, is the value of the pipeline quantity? 0.026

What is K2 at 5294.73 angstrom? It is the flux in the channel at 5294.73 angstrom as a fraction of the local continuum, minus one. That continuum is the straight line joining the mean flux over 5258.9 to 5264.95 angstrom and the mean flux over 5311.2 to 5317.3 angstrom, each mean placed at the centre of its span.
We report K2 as 0.03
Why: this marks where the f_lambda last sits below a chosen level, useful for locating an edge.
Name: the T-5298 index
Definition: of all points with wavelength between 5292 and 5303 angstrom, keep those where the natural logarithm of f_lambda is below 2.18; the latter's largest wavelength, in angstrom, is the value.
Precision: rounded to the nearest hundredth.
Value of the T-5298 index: 5302.05 angstrom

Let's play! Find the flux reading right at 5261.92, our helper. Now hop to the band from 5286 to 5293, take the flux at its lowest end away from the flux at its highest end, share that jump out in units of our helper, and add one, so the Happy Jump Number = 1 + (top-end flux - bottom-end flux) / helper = 1.03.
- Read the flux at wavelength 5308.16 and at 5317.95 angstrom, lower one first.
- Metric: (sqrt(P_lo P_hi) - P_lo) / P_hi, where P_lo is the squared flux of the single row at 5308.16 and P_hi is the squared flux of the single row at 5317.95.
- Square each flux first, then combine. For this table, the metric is 0.07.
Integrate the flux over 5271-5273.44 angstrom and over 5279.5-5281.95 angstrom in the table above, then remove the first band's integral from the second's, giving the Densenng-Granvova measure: 6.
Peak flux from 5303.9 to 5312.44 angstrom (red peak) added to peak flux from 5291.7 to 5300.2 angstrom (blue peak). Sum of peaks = 19.2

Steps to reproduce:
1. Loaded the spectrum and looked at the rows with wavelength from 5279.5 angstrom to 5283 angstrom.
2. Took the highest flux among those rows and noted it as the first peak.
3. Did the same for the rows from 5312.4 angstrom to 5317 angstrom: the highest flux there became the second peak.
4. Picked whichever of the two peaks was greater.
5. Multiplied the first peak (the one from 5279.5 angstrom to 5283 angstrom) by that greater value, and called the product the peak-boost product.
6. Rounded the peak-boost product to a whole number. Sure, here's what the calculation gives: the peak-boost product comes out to 91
